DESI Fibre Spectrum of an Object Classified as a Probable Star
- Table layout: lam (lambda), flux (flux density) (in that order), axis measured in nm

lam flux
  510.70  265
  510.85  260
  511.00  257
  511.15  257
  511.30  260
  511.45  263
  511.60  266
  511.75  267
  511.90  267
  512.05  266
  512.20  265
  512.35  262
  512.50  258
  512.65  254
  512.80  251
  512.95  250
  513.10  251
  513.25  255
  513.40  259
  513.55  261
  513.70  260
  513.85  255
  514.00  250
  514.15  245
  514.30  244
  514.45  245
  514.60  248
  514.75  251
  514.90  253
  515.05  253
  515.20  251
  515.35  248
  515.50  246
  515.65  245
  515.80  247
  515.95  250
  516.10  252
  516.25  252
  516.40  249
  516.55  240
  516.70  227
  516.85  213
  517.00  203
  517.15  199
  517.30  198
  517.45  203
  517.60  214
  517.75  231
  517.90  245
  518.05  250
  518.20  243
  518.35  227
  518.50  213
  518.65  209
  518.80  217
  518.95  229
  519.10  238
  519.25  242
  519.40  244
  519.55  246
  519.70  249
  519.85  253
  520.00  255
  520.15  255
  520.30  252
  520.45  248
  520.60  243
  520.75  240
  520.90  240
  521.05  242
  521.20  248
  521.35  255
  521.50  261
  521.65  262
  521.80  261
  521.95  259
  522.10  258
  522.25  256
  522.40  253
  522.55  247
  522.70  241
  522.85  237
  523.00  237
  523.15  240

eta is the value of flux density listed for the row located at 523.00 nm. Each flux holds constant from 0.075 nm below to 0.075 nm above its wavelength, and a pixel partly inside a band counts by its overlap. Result 237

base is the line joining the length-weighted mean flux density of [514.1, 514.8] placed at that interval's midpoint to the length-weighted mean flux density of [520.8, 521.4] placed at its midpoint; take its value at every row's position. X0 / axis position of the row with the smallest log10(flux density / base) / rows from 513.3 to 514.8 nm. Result 514.30 nm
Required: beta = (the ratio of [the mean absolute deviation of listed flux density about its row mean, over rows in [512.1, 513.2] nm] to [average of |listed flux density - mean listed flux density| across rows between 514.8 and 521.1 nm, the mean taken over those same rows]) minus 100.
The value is -99.6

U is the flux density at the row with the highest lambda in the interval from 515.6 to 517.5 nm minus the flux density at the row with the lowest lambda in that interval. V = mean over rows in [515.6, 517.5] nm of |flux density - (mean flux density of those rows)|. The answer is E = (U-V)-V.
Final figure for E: -82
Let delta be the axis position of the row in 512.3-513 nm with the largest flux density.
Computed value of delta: 512.35 nm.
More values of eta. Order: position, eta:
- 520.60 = 243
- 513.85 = 255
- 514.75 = 251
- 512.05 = 266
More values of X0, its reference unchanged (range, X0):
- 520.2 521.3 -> 520.75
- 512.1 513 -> 512.95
